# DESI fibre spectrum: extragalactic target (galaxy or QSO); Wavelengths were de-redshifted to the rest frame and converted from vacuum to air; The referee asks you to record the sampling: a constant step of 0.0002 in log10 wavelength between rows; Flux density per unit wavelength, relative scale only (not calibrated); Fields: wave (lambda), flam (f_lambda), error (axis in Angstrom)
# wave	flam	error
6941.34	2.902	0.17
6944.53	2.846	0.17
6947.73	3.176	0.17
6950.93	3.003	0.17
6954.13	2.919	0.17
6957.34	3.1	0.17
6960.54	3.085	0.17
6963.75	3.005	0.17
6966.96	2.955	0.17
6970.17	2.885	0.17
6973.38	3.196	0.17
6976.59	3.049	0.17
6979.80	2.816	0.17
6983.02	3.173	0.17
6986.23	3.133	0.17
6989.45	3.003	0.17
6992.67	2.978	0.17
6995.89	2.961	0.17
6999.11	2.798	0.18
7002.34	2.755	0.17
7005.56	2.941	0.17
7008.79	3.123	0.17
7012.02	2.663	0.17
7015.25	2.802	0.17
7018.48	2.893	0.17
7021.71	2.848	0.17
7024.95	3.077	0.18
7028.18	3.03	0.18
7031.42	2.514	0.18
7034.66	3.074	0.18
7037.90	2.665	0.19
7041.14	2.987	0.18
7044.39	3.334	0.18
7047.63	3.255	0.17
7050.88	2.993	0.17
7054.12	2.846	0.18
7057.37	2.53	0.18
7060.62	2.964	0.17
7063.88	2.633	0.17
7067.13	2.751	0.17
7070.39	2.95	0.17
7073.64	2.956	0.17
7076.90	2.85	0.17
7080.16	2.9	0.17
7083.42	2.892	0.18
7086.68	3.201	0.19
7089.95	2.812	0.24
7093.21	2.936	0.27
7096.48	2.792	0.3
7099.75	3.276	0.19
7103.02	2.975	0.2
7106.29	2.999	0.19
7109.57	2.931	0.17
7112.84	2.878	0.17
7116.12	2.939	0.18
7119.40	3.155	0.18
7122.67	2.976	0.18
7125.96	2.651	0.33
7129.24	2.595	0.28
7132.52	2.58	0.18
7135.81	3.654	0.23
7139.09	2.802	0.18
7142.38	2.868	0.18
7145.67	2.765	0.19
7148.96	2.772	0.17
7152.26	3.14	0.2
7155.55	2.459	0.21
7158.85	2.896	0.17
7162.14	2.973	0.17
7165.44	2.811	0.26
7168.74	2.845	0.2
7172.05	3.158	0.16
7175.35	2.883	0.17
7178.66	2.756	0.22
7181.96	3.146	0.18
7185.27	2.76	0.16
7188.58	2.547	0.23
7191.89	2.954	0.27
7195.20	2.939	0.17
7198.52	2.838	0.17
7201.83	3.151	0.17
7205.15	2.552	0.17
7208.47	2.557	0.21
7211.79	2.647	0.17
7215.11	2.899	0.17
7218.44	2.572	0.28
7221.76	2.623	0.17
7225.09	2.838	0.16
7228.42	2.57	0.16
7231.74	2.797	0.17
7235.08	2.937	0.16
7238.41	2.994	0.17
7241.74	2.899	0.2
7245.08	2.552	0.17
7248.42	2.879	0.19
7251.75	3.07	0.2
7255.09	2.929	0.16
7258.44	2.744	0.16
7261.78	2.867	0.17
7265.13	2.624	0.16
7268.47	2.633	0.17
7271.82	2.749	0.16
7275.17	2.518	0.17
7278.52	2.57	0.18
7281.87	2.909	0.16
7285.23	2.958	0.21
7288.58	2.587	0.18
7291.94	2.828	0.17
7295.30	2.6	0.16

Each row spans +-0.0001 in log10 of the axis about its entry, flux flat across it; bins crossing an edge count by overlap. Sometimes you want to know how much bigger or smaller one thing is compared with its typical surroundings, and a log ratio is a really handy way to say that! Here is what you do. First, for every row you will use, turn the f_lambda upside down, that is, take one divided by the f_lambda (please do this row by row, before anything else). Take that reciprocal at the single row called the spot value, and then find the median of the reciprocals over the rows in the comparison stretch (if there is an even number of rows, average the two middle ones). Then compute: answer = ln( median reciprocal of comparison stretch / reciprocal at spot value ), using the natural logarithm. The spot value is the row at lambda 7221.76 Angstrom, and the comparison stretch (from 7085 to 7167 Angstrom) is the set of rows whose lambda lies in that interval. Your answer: -0.099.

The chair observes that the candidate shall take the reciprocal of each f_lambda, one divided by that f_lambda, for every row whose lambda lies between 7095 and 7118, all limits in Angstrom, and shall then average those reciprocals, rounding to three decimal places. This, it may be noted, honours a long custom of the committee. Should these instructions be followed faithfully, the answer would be 0.337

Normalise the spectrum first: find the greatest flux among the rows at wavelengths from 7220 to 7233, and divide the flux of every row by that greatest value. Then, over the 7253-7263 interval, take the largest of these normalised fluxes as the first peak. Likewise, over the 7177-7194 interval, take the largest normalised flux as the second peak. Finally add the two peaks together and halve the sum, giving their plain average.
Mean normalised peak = 1.07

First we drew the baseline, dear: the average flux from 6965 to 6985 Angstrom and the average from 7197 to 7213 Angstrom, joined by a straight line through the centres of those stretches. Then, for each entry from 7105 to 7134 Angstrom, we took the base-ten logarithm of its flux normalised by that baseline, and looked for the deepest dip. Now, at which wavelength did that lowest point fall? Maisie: 7132.52 Angstrom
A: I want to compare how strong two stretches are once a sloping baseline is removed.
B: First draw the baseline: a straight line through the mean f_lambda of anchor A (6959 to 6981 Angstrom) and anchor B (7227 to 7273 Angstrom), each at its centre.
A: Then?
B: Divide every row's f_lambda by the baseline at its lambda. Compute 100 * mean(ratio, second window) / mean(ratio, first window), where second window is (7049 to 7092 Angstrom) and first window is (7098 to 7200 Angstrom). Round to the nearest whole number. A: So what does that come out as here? 97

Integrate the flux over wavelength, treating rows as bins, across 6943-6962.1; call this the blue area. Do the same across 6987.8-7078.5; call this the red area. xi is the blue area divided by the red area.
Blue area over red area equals 0.22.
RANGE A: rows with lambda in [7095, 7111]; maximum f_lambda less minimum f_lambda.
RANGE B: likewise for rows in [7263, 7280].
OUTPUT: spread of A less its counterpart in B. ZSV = 0.25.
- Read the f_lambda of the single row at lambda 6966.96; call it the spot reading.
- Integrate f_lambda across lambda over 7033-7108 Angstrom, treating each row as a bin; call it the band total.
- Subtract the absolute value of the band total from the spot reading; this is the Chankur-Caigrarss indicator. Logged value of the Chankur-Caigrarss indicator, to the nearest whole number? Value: -217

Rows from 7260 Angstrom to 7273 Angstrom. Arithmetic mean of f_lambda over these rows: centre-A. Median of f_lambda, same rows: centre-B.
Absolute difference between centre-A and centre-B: 0.027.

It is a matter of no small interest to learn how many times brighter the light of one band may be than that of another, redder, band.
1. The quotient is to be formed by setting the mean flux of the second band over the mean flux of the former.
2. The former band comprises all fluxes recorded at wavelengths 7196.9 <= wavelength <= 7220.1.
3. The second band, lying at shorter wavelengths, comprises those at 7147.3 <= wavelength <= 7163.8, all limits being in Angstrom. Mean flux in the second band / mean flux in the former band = 1.04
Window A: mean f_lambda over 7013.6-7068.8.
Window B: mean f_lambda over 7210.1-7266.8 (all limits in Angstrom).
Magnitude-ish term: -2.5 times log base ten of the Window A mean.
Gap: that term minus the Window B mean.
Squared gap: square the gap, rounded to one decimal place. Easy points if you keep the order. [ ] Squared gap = 15.6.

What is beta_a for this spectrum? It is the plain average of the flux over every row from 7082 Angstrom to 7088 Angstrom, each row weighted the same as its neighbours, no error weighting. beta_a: 3.05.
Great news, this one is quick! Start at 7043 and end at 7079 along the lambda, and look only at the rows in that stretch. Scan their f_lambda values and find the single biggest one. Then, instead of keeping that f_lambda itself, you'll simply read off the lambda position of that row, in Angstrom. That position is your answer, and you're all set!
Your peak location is 7044.39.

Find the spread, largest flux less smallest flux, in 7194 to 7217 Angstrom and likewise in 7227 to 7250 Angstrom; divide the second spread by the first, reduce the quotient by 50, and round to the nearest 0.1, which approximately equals -49.3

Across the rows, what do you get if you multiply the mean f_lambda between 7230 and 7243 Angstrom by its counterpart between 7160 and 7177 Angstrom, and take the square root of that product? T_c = 2.92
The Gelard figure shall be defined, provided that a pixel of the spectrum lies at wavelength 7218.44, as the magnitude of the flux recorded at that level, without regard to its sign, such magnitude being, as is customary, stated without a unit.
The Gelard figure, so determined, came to 2.57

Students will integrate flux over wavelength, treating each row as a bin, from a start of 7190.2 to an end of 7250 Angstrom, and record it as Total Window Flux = 167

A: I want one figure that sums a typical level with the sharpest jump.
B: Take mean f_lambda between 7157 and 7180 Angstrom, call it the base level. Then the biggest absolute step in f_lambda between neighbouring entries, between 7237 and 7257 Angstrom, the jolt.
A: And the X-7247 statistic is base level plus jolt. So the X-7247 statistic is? 3.25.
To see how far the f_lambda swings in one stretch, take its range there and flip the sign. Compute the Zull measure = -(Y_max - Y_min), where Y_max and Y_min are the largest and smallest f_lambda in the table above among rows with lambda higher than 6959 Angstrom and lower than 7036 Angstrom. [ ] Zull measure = -0.68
